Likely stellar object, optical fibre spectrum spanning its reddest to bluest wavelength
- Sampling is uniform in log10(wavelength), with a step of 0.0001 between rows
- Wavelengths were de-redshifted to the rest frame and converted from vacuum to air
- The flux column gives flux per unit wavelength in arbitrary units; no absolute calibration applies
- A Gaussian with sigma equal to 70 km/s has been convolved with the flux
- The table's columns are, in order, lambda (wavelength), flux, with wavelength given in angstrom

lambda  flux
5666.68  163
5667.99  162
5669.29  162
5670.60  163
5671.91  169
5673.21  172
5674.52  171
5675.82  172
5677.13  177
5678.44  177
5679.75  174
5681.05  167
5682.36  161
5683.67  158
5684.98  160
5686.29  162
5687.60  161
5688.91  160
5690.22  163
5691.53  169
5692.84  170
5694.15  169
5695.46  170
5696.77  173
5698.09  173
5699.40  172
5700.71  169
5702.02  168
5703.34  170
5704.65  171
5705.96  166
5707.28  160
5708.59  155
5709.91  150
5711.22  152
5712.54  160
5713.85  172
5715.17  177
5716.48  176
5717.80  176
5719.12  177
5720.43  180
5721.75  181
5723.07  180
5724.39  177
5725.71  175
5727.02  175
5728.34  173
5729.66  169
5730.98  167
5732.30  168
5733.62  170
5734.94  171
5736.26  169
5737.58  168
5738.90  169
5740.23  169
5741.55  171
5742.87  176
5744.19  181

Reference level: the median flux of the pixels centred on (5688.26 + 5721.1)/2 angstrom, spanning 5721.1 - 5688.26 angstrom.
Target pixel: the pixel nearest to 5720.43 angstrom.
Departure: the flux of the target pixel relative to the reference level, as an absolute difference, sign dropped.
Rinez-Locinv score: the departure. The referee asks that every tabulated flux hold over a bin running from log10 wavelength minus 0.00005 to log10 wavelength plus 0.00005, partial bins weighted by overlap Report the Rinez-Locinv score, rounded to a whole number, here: 10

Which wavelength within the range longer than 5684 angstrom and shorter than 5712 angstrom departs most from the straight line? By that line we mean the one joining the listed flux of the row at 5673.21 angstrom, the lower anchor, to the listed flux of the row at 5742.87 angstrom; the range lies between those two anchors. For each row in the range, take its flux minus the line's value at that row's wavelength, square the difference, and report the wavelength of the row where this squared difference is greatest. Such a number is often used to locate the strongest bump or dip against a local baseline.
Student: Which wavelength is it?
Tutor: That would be 5709.91 angstrom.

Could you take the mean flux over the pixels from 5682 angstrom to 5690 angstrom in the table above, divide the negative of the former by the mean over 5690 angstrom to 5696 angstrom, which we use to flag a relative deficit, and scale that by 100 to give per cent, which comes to -95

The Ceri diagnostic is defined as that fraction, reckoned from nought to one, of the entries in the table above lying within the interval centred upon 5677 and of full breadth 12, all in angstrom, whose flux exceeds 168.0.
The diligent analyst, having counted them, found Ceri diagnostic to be 0.8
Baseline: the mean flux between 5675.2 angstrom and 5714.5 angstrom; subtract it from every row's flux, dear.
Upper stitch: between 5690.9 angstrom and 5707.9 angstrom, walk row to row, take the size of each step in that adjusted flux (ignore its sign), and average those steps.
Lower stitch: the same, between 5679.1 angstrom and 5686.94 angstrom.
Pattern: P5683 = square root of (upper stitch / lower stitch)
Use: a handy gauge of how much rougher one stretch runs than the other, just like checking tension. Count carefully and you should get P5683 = 0.72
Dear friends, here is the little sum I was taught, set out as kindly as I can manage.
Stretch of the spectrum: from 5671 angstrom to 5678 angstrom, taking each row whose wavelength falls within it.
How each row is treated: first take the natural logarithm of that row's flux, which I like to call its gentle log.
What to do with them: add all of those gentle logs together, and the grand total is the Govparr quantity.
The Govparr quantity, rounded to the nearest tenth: 25.7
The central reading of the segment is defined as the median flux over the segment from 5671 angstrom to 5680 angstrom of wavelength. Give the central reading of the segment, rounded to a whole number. 172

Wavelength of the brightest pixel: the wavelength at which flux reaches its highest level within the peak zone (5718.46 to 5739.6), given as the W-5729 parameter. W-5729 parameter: 5721.75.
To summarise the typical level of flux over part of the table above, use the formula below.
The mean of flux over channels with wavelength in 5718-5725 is 179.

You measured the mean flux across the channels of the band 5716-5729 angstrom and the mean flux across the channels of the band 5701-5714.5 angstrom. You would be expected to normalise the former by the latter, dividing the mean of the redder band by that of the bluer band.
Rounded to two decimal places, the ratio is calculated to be 1.09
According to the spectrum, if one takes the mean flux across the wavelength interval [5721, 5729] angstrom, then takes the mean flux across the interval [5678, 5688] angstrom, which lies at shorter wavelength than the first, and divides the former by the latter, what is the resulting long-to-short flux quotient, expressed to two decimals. 1.07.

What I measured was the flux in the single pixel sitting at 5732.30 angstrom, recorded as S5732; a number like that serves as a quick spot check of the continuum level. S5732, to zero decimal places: 168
